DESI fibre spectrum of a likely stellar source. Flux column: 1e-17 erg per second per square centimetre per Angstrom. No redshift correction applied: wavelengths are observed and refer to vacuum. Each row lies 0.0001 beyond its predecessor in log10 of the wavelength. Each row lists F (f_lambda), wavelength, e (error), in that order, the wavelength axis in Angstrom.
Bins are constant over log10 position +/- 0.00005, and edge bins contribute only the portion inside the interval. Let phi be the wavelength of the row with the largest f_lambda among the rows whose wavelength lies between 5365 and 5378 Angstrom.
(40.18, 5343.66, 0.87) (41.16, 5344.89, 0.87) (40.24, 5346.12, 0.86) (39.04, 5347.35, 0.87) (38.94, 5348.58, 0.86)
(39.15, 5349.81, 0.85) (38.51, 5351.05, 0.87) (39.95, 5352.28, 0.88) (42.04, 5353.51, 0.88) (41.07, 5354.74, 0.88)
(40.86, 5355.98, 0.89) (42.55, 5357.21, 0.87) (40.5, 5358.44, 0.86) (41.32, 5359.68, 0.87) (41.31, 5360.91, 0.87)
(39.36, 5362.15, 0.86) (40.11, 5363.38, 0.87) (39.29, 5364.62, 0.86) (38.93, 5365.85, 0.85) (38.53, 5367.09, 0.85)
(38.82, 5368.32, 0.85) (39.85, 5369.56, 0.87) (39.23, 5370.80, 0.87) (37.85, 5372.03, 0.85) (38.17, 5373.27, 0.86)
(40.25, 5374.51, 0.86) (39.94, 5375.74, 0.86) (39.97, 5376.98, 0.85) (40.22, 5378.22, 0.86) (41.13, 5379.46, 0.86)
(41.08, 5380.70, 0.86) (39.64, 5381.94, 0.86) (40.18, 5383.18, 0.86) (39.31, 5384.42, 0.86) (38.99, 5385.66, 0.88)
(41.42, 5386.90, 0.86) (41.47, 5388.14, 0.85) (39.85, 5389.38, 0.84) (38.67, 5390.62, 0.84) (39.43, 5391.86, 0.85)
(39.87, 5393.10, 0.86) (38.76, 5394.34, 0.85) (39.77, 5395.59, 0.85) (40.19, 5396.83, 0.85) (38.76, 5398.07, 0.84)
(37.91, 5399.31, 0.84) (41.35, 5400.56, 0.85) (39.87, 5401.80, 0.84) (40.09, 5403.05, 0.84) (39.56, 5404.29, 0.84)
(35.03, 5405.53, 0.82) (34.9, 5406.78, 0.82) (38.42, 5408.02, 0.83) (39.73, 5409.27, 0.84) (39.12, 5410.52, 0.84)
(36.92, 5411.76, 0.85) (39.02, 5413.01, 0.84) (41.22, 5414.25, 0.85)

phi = 5374.51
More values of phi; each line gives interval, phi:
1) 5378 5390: 5388.14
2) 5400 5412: 5400.56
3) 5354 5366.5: 5357.21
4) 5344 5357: 5353.51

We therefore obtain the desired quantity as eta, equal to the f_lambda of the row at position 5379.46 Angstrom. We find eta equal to 41.13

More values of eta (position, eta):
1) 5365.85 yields 38.93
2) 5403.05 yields 40.09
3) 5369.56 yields 39.85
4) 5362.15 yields 39.36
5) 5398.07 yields 38.76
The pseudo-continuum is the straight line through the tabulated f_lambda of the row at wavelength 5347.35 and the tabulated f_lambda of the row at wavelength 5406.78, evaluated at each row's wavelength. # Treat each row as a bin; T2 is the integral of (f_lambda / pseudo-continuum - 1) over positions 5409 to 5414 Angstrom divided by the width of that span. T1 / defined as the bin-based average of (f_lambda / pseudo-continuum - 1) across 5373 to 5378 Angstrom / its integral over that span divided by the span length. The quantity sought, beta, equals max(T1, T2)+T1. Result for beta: 0.194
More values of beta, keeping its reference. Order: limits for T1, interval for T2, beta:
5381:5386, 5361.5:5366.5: 0.172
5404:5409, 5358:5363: 0.125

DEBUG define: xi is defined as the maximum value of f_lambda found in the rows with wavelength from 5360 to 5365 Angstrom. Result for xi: 41.31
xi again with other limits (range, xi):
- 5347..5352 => 39.15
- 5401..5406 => 40.09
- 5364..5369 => 39.29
